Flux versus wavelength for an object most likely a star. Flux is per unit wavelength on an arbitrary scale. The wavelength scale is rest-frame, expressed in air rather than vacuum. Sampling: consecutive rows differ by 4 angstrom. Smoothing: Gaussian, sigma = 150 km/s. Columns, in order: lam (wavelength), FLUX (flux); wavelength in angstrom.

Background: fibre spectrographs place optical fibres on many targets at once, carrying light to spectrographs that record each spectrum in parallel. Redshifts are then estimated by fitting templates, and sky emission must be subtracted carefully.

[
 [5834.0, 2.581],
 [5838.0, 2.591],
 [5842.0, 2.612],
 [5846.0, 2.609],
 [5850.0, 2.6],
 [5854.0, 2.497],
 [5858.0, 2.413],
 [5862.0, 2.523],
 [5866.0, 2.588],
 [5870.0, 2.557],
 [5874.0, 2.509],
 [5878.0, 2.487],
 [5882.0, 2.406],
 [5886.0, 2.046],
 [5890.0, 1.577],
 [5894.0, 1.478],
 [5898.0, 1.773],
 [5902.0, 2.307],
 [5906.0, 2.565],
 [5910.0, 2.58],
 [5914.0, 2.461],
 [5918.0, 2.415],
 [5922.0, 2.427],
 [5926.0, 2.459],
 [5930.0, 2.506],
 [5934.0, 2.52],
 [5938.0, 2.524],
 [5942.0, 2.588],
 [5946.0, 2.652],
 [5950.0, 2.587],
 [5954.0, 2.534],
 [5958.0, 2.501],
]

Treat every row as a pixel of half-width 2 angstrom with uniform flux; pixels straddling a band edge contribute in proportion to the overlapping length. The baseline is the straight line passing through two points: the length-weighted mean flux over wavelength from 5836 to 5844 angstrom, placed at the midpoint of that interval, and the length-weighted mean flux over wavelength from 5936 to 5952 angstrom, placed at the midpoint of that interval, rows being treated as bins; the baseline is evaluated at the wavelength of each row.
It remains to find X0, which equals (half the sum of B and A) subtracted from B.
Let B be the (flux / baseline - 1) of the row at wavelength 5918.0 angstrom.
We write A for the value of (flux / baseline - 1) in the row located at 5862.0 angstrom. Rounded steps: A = -0.03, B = -0.07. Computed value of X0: -0.019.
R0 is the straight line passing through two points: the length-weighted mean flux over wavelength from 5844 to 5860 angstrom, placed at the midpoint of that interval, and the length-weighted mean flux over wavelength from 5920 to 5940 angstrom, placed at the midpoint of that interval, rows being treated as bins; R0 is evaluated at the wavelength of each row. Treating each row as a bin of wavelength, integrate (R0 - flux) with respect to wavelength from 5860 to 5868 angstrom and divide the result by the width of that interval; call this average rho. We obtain -0.03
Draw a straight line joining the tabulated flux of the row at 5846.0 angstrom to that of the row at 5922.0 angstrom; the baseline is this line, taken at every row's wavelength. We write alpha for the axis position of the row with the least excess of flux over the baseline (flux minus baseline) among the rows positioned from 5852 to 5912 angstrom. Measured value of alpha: 5894.0 angstrom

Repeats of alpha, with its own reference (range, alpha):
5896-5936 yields 5898.0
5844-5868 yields 5858.0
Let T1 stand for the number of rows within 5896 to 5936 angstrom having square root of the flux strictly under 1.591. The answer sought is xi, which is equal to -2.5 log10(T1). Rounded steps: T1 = 8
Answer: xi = -2.3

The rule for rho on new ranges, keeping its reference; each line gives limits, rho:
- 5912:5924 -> 0.06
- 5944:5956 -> -0.11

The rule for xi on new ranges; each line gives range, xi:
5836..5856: 0.0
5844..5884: -1.9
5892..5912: -1.2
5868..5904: -2.3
